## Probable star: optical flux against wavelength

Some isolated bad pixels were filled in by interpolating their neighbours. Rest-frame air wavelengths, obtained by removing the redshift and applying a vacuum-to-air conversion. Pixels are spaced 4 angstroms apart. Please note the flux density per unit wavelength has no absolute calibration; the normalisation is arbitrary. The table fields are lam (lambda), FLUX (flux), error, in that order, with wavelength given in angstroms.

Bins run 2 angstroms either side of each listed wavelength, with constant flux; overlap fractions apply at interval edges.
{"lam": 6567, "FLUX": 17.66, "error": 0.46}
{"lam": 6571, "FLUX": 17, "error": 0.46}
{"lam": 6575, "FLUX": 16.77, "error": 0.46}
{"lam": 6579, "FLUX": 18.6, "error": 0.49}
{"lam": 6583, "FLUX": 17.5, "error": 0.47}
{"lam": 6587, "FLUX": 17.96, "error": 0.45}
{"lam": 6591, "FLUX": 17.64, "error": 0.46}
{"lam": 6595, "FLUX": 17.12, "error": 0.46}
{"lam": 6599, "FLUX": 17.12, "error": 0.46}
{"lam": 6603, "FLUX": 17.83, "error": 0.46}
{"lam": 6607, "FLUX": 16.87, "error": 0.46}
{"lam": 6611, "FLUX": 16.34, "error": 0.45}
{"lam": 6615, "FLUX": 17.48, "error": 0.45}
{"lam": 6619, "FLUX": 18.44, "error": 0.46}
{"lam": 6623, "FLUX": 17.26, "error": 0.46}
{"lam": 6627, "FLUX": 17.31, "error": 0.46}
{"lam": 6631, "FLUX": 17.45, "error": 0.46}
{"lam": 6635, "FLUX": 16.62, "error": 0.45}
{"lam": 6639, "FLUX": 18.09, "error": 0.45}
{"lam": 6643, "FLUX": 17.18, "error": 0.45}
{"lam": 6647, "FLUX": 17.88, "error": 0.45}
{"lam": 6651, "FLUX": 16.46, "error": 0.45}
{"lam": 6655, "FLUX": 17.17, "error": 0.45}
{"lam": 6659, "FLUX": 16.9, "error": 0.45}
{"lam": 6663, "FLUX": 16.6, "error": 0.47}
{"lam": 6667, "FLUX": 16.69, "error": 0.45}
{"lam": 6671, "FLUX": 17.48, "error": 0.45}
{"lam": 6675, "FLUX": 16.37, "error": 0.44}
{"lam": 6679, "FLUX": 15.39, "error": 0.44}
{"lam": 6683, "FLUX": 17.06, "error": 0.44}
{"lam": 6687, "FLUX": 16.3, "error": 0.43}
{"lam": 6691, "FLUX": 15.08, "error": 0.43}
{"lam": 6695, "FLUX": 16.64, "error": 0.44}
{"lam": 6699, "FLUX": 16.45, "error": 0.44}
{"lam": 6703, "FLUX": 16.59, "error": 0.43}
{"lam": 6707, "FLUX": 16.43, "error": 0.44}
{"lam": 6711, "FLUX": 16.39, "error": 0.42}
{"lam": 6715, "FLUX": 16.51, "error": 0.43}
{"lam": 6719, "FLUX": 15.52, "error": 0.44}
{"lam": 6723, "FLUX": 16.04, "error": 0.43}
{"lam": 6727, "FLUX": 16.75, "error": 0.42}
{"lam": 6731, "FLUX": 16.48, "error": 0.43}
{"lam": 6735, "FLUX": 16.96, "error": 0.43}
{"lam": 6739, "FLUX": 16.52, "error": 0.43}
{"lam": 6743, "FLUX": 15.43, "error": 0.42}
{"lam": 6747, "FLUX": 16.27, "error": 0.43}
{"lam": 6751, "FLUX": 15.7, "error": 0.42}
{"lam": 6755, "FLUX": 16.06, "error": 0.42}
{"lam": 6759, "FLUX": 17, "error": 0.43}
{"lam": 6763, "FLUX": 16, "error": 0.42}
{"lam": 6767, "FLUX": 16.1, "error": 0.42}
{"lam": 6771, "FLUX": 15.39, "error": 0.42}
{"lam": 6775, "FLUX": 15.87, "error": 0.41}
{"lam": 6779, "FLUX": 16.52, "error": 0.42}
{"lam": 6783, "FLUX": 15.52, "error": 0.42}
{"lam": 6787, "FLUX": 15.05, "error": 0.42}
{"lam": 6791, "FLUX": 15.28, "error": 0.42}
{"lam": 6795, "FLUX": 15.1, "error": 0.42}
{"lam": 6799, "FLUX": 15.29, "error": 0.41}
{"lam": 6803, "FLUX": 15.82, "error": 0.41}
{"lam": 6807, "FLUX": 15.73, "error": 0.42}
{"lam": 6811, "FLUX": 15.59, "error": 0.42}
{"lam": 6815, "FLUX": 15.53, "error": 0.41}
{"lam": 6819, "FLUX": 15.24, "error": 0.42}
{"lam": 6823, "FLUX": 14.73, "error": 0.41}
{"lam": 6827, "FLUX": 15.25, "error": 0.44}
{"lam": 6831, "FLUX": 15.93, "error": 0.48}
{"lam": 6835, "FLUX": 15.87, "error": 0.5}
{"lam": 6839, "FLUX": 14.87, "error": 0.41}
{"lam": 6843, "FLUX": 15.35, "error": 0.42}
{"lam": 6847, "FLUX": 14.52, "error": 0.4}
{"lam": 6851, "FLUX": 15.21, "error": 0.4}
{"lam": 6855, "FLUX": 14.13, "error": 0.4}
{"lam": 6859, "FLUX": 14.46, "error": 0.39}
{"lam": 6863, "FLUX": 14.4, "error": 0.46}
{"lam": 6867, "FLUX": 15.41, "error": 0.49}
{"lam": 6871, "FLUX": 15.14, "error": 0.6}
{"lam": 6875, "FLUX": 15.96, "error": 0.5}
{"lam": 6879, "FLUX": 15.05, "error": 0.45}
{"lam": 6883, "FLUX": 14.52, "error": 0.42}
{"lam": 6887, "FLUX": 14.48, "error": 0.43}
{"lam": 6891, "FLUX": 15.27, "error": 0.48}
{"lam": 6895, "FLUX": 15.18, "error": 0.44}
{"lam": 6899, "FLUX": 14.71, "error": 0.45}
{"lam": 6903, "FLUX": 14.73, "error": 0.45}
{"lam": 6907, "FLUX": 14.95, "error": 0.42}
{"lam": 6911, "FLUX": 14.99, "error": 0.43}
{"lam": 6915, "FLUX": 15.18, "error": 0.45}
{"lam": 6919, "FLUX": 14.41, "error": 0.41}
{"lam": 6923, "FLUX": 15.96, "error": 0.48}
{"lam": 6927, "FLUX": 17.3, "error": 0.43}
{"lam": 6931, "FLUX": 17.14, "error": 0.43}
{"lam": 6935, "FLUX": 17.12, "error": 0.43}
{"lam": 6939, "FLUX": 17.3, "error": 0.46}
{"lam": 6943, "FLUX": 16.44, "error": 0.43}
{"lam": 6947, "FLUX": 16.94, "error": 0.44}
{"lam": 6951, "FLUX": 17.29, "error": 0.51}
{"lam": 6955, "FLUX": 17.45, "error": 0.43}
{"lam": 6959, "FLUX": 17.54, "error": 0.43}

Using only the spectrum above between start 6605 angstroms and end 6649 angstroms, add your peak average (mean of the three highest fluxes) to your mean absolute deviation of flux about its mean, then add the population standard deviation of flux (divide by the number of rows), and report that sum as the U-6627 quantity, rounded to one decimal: 19.2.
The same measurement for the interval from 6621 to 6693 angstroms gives 19.2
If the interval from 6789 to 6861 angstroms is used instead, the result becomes 16.8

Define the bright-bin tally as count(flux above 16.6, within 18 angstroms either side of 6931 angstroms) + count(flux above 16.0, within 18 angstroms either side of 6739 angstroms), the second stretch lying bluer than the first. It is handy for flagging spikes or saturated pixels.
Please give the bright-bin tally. 12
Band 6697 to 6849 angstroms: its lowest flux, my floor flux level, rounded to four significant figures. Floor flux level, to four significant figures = 14.52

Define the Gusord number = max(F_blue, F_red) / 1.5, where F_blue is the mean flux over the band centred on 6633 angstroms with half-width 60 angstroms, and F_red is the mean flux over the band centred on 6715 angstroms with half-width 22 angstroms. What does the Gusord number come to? 11.4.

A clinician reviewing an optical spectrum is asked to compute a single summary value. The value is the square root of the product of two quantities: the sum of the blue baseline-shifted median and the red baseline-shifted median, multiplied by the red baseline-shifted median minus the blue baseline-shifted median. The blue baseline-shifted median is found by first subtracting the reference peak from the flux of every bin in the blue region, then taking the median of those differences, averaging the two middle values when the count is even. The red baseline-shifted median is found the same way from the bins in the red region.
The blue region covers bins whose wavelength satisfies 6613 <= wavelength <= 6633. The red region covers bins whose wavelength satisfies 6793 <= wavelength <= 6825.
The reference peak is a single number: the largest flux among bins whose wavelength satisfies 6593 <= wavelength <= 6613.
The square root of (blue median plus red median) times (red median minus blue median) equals 2.39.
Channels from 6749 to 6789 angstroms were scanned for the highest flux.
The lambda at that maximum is 6759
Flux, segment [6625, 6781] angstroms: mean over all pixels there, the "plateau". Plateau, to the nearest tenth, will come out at 16.5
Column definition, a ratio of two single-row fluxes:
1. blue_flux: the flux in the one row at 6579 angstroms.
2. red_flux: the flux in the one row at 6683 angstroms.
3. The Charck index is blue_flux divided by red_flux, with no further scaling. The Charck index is 1.09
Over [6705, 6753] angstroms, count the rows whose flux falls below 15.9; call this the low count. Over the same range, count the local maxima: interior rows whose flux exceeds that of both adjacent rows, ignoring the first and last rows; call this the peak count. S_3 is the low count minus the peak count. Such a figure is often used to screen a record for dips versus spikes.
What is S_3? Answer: -1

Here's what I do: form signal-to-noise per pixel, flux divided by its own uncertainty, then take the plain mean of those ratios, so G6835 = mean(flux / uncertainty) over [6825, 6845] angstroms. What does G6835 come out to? 34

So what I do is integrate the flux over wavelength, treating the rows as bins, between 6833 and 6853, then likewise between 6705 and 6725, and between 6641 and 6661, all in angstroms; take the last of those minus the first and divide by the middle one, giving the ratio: 0.12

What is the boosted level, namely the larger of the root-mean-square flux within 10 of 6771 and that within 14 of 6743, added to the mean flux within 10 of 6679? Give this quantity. 32.7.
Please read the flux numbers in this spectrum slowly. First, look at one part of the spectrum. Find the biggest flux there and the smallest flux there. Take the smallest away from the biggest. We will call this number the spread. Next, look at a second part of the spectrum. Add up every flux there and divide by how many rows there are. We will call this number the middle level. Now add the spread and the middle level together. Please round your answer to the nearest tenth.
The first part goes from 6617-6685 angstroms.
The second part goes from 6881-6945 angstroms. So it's 18.7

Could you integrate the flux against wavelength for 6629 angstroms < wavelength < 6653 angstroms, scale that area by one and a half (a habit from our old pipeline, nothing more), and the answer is 622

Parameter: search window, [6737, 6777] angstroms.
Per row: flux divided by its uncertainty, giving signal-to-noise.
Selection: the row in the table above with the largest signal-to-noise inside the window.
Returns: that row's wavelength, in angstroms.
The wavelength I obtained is 6759 angstroms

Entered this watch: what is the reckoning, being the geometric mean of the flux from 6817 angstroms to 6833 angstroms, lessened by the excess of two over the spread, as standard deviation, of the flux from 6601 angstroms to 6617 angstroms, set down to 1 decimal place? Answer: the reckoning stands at 13.9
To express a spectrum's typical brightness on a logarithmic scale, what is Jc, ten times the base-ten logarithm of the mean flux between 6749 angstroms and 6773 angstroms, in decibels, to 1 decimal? 12.1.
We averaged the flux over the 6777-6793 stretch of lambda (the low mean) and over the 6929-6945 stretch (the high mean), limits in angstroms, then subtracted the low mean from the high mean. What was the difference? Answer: 1.4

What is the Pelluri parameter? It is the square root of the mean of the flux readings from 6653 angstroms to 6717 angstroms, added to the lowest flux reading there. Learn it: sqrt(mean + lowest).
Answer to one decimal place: 5.6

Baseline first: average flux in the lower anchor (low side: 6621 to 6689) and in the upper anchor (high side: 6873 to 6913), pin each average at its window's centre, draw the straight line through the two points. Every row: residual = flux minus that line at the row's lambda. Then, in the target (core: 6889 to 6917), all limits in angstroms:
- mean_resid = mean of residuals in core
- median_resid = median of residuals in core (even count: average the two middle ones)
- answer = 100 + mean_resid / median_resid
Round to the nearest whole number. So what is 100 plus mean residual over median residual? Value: 101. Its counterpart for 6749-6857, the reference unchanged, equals 102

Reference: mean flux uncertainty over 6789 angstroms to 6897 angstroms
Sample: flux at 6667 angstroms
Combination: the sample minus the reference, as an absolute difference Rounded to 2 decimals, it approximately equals 16.25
